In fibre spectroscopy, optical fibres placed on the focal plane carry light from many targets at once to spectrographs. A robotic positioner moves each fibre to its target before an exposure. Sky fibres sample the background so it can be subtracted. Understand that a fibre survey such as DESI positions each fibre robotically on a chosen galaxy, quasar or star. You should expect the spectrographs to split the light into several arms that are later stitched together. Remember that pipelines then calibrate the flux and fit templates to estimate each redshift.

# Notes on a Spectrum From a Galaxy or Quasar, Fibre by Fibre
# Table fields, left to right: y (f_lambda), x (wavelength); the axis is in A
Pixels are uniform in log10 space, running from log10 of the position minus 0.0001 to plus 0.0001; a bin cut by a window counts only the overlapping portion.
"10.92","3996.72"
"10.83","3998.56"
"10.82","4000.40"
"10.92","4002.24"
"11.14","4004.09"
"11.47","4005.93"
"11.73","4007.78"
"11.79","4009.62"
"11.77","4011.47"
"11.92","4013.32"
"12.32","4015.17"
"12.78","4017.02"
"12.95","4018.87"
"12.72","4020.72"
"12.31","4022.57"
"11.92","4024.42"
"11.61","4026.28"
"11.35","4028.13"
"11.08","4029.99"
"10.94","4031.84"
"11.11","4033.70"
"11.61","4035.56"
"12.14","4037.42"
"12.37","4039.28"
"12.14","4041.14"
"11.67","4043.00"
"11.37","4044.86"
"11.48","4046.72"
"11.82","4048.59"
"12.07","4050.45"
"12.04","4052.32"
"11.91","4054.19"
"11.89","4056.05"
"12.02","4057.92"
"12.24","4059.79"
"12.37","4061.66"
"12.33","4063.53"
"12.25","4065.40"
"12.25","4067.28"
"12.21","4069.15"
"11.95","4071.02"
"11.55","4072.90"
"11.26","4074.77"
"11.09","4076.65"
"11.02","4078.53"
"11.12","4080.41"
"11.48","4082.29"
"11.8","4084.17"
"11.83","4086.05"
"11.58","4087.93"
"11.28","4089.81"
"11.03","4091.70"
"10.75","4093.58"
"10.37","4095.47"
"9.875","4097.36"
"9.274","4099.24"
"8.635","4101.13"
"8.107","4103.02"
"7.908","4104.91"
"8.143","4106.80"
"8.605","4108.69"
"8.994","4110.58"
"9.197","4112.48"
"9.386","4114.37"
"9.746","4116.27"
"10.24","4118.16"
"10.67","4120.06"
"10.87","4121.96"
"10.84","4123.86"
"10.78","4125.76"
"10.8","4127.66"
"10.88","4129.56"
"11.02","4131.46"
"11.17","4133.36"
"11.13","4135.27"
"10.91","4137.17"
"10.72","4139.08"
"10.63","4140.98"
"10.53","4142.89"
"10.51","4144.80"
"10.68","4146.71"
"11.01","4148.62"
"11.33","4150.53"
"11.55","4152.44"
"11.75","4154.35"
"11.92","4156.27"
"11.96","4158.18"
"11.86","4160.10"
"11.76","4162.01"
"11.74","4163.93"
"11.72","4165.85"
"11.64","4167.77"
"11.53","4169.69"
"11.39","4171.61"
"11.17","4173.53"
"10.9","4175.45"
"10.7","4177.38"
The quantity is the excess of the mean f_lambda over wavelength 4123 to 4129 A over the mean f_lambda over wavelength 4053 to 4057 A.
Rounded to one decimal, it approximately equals -1.1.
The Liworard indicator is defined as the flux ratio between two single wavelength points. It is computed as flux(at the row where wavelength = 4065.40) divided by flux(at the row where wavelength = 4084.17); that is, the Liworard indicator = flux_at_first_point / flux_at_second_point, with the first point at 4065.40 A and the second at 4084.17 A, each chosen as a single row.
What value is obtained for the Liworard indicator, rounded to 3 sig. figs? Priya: 1.04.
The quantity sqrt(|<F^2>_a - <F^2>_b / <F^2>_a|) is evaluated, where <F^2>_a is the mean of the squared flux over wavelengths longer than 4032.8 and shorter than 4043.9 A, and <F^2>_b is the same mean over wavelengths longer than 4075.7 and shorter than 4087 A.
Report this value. 11.8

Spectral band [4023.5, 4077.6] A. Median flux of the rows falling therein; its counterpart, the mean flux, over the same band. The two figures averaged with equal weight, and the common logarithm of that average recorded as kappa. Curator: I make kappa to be 1.074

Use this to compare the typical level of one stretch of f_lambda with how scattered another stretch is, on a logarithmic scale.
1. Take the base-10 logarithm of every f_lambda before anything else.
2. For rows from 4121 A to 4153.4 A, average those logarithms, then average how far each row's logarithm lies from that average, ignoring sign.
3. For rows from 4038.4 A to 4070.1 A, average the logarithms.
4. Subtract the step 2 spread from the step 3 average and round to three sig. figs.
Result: 1.07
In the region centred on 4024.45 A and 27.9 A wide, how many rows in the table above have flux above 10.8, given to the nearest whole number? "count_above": 15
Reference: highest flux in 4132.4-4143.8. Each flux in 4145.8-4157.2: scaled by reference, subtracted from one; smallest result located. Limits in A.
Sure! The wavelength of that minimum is 4156.27 A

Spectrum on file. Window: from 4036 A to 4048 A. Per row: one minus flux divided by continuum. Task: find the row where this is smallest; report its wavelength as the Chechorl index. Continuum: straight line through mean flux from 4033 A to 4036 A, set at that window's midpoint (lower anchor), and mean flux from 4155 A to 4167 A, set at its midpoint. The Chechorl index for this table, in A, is 4039.28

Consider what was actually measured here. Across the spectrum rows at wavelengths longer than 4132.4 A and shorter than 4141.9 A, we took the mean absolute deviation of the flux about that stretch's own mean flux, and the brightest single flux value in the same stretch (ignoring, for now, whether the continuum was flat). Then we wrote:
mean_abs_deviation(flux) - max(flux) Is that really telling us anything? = -11.0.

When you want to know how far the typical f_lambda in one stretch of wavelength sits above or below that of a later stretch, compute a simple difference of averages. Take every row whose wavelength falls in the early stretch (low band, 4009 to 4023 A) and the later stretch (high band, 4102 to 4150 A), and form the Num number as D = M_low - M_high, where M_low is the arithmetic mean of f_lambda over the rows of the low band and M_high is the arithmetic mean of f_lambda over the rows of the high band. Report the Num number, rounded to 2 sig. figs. 2.2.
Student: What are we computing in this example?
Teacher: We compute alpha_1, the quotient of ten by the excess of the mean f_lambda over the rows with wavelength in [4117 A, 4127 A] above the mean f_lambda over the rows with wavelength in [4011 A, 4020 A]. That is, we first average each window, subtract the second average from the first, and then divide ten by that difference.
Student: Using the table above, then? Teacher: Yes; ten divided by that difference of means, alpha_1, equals -6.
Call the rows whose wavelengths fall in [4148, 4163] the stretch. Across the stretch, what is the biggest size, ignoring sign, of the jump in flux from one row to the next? 0.32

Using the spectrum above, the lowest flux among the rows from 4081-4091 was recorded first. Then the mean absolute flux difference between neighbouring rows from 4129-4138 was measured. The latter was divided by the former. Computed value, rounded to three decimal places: 0.012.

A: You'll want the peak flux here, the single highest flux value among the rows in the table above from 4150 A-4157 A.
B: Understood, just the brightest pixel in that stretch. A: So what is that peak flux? 11.92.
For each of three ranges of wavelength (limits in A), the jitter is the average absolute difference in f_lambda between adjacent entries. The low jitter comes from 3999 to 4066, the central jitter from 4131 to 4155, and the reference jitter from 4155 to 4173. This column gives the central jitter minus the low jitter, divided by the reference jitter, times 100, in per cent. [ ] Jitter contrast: -79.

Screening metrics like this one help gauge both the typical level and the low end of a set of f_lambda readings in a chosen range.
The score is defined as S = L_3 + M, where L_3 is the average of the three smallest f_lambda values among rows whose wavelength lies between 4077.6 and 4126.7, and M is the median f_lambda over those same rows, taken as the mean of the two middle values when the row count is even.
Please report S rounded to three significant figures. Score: 18.6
